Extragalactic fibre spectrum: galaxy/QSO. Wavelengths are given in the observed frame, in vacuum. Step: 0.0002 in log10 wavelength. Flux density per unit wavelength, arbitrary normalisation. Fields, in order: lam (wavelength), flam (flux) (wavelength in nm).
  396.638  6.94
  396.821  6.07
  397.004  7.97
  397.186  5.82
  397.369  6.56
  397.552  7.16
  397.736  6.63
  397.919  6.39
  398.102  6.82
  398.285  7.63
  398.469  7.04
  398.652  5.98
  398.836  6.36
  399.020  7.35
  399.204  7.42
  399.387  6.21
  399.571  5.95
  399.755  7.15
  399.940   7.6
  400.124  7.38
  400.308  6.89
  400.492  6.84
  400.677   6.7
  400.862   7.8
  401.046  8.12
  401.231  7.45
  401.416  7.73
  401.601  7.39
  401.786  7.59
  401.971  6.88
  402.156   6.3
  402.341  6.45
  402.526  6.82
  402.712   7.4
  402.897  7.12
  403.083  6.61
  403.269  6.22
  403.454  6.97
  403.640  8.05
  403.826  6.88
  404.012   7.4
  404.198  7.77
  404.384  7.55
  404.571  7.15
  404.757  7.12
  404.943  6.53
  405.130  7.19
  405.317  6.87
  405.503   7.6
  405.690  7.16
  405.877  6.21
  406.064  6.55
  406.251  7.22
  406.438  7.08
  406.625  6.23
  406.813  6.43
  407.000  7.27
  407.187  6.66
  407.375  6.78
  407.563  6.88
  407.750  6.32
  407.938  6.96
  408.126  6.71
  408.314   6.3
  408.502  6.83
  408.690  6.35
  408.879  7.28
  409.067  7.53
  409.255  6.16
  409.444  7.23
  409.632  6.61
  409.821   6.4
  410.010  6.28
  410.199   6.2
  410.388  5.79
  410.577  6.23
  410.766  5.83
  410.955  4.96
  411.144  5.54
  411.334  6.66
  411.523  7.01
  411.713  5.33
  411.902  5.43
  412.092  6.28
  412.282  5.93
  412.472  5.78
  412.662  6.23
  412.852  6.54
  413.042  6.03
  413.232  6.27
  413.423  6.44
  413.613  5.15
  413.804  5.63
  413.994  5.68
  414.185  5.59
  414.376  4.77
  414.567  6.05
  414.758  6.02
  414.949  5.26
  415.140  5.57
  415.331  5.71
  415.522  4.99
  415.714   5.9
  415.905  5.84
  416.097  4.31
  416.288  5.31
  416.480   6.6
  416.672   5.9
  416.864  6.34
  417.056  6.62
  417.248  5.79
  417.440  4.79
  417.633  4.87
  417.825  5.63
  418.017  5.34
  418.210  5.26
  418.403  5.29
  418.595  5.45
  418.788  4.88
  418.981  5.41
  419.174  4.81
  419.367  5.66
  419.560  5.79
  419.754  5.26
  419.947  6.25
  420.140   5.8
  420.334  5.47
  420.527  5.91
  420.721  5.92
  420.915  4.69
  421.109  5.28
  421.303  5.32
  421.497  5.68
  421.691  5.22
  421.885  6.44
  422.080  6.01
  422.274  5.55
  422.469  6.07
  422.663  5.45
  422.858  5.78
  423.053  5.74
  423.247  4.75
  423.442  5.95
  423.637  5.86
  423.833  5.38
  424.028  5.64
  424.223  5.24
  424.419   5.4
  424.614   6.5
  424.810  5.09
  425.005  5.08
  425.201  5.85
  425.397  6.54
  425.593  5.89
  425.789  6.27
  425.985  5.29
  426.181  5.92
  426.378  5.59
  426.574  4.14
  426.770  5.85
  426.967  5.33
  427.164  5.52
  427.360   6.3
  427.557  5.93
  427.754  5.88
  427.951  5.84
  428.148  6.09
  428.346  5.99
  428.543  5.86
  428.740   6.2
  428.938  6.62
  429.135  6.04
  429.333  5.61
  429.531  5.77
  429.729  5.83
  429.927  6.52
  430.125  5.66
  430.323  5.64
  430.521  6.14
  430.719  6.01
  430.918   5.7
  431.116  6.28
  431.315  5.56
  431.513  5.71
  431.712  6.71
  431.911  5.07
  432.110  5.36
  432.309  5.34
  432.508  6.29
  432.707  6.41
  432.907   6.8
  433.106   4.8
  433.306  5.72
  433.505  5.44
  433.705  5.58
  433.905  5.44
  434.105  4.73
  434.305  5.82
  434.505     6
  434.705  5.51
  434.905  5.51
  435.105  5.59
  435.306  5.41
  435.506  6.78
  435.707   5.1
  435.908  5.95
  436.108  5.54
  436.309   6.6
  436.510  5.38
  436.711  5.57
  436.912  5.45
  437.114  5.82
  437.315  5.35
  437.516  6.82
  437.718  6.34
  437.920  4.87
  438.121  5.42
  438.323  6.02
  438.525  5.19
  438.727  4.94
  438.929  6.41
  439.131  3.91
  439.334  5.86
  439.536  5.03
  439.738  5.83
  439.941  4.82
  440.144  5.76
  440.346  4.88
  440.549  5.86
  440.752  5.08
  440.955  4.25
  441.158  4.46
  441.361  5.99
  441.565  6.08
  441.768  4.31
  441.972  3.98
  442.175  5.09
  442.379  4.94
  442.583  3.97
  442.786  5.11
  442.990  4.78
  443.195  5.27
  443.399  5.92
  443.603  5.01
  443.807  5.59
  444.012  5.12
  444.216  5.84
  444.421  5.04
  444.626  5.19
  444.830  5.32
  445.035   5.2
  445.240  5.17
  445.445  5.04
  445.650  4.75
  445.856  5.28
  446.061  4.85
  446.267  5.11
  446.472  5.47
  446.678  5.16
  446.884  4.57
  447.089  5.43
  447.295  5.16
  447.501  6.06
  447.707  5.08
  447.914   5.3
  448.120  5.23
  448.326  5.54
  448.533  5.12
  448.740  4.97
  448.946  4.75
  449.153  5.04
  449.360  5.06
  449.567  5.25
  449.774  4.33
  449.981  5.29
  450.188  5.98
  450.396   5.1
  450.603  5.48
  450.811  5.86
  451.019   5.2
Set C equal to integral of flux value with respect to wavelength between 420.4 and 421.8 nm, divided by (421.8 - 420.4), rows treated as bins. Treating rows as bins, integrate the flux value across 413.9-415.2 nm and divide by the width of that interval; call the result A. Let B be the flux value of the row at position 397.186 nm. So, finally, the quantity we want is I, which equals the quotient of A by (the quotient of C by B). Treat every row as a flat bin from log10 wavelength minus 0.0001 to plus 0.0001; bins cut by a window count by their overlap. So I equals 5.9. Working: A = 5.6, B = 5.82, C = 5.44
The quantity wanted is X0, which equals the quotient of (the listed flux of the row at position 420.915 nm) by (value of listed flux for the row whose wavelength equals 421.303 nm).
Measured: 0.88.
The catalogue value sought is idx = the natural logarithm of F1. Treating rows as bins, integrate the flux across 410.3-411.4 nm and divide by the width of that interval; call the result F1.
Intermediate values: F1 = 5.8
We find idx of 1.76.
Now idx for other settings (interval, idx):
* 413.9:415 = 1.72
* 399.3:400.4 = 1.93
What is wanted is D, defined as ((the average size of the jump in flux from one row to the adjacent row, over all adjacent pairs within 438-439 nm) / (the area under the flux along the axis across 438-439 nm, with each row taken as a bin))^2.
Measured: 0.020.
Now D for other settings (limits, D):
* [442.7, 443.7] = 0.013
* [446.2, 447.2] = 0.011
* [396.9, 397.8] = 0.027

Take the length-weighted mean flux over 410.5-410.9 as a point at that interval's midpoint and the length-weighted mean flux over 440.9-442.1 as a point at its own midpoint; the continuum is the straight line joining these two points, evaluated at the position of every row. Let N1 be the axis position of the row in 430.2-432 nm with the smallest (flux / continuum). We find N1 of 431.911 nm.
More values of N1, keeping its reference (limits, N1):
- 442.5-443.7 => 442.583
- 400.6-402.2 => 402.156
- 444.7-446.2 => 445.650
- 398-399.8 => 399.571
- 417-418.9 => 417.440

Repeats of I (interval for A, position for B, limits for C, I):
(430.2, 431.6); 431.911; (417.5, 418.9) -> 5.7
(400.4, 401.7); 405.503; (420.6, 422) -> 10.2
